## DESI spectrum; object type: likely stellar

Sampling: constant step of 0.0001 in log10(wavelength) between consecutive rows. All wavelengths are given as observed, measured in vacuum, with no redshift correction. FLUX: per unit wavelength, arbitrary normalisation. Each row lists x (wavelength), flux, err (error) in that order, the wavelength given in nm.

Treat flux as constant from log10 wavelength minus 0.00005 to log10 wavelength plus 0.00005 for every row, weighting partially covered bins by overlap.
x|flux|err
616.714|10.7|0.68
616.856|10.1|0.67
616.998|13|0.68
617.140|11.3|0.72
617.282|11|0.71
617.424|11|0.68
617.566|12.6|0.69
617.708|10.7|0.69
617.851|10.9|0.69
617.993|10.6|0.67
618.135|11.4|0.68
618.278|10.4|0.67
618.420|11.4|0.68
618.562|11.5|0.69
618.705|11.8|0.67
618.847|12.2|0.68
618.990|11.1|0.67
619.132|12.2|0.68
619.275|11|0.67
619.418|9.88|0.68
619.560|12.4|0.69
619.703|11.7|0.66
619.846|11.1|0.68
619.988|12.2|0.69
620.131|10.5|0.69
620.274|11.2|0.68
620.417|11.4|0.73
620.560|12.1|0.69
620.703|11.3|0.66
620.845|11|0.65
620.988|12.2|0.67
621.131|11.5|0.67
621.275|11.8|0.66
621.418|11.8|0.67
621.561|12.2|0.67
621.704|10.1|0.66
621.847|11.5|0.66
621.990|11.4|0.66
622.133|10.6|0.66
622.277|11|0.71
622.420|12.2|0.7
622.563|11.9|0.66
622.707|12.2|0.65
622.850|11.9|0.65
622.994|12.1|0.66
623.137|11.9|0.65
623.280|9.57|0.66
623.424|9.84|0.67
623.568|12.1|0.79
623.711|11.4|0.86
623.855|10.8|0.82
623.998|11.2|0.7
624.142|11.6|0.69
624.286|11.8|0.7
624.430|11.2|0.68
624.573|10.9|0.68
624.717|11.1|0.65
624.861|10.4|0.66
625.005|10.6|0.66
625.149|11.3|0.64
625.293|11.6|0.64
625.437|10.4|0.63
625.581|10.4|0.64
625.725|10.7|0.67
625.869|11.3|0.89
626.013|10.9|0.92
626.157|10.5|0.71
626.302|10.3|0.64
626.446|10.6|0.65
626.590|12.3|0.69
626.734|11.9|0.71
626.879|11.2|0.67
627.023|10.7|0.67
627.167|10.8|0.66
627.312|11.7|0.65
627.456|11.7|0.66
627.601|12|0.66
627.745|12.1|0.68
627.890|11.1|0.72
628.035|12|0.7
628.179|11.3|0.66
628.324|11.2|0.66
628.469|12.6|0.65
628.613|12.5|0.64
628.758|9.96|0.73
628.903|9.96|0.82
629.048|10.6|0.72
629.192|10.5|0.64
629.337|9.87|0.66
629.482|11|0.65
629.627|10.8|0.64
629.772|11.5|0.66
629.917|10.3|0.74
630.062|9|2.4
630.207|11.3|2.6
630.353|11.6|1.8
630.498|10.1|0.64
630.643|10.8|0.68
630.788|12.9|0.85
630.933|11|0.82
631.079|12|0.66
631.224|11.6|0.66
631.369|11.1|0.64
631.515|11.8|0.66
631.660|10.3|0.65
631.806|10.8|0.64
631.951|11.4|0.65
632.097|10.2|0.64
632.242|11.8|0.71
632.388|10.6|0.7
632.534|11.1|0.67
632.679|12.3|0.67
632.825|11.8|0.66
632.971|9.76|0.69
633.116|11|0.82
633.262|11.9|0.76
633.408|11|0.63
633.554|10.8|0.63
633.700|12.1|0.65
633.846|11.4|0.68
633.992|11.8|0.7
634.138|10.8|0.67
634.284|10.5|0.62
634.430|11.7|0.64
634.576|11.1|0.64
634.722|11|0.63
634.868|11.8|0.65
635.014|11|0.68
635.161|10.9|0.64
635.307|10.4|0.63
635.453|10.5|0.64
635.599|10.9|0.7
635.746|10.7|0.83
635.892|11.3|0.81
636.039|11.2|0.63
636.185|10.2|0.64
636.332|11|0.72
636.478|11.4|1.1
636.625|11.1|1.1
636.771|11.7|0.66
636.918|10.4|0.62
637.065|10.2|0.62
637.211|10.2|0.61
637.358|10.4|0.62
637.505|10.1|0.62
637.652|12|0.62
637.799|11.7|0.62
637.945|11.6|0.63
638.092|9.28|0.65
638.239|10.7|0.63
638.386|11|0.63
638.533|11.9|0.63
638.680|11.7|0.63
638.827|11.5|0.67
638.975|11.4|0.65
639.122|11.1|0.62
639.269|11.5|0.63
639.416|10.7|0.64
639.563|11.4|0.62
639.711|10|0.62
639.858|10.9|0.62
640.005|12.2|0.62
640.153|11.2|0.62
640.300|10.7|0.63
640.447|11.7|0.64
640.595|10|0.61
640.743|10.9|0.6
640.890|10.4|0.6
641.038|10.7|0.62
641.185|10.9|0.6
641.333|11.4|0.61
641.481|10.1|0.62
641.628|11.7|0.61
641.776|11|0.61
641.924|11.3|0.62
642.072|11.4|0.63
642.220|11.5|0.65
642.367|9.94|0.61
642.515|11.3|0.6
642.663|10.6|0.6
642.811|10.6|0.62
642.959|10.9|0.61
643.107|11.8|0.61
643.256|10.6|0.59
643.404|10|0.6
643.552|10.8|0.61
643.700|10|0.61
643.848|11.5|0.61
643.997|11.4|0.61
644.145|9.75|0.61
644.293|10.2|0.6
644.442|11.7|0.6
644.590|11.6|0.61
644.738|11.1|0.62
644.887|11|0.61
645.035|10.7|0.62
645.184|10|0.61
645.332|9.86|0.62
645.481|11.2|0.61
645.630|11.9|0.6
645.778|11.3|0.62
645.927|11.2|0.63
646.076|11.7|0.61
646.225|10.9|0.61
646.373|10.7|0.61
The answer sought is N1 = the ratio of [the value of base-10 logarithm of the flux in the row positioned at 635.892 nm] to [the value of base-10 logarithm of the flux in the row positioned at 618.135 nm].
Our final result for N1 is 1.00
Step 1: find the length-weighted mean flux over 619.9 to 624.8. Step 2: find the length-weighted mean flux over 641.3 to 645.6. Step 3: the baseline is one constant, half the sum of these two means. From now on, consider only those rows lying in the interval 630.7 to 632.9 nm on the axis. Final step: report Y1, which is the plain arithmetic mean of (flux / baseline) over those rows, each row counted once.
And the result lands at 1.02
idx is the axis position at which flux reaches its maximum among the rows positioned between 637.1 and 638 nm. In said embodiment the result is 637.652 nm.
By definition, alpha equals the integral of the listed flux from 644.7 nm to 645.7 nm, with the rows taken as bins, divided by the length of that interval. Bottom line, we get 10.8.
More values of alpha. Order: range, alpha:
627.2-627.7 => 11.7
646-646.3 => 11.3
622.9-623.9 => 11.1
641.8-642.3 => 11.3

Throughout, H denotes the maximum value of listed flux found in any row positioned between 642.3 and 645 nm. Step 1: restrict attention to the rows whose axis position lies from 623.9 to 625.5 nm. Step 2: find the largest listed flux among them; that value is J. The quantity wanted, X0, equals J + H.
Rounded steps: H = 11.8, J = 11.8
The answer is 23.6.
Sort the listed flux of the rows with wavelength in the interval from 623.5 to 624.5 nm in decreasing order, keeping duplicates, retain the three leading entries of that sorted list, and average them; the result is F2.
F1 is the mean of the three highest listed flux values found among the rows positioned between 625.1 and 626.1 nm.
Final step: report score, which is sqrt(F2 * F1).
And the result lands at 11.6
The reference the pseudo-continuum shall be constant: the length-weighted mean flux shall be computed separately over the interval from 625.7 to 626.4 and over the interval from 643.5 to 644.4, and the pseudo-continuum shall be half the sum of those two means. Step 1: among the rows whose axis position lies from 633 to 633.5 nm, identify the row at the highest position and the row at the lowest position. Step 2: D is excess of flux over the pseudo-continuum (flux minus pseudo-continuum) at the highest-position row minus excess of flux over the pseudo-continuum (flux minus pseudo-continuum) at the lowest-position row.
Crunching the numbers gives 0.0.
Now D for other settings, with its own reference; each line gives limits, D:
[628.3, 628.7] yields 1.3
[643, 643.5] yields -1.8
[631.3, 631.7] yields -0.8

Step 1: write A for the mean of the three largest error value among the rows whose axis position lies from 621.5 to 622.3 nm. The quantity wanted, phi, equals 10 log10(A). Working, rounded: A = 0.68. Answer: -1.7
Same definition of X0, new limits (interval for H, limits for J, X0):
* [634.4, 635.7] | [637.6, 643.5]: 24.0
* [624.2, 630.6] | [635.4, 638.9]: 24.6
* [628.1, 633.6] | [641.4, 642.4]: 24.6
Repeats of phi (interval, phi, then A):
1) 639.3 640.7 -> -2.0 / 0.64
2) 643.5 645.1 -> -2.1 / 0.62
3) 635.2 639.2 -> 0.0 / 1.01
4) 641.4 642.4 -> -2.0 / 0.63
